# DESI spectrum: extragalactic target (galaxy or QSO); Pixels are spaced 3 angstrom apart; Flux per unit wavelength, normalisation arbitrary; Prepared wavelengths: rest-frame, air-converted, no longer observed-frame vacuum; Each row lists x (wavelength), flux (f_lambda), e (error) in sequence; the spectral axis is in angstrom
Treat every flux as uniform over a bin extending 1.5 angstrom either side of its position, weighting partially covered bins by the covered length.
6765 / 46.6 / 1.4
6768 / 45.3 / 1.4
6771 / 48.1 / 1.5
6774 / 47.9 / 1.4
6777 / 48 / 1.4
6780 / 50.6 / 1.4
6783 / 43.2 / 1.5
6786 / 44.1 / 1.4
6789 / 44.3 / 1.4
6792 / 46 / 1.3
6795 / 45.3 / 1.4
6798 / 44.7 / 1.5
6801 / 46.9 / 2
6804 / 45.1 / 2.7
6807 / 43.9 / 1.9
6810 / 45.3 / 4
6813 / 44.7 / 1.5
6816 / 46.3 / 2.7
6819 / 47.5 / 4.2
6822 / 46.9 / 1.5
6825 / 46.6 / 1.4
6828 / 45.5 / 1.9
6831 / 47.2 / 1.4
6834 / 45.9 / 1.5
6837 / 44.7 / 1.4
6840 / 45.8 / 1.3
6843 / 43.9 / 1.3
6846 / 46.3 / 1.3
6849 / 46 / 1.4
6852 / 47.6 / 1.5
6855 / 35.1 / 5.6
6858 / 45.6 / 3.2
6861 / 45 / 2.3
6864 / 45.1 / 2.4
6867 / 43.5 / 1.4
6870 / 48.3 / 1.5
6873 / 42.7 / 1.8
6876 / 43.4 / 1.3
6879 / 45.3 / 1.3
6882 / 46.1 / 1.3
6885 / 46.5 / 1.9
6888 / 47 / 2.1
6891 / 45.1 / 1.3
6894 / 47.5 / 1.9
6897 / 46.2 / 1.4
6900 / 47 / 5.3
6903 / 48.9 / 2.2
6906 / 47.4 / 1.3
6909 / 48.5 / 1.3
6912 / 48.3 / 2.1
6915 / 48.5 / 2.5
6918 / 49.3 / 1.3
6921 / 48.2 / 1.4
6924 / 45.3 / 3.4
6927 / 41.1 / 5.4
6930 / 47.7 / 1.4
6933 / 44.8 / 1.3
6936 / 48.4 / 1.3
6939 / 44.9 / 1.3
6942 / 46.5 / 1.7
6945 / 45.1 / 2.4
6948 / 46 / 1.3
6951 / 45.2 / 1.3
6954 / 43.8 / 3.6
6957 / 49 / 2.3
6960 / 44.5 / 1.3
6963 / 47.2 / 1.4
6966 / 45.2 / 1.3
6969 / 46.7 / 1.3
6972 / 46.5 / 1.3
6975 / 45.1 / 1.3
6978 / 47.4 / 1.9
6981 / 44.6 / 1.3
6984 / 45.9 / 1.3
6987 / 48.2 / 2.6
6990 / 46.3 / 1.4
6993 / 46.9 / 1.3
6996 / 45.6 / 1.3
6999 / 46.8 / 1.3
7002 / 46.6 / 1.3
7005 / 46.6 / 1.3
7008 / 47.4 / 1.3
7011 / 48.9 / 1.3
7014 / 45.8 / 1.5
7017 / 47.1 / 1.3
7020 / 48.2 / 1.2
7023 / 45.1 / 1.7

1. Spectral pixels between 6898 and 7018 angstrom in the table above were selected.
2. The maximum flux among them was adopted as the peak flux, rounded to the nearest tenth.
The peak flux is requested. 49.3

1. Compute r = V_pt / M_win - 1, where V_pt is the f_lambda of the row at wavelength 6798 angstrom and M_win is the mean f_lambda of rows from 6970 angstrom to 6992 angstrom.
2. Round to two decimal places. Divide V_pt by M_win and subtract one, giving -0.03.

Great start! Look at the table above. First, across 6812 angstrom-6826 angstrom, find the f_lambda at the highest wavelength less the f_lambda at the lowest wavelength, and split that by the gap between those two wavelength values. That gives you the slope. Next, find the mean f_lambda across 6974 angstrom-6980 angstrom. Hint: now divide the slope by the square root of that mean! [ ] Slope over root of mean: 0.023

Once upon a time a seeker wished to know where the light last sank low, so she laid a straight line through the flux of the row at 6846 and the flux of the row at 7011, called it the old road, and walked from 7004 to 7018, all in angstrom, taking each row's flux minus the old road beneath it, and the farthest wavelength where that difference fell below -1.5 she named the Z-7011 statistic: 7017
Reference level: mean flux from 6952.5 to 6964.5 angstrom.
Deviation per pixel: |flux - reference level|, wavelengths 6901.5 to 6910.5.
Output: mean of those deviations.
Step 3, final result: 2.1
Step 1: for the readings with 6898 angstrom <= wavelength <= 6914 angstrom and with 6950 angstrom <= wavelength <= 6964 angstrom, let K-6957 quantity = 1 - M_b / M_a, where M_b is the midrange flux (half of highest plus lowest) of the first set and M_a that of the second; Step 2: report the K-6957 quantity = -0.033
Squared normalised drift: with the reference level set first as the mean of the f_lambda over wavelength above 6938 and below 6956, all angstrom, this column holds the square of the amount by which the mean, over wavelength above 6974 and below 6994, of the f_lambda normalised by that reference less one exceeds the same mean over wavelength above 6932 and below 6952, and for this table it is 0.0001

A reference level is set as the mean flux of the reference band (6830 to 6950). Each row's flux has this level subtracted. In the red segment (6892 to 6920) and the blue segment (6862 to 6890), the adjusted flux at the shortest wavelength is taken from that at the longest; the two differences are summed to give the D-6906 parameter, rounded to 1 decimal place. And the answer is 3.7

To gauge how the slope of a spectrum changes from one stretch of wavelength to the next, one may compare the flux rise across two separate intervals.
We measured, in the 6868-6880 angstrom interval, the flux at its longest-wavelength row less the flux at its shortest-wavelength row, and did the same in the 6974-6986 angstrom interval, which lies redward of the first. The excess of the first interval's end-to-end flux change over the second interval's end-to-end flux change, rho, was -4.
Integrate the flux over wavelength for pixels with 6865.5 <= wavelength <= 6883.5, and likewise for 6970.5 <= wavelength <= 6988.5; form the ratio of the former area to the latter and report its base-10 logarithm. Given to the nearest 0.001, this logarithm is -0.013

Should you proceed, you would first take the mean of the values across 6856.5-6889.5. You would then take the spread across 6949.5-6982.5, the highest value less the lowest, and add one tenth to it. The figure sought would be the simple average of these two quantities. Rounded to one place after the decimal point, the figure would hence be 25.3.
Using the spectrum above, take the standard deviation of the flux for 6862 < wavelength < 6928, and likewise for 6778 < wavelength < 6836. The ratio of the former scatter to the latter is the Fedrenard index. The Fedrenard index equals 1.3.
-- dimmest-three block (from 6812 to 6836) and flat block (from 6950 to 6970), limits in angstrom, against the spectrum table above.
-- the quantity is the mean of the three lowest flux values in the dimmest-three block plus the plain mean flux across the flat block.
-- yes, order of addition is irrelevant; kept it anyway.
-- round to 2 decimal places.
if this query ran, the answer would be 91.31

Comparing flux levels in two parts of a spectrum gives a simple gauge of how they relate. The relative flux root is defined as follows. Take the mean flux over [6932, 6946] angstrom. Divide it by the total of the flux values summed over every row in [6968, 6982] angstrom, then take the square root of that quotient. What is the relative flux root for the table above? 0.447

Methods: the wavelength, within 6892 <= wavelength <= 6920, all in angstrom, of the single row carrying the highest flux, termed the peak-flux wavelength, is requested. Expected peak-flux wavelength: 6918 angstrom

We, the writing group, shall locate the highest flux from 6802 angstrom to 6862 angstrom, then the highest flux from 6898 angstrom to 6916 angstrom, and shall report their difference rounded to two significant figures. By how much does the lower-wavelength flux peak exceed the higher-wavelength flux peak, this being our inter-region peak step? -1.3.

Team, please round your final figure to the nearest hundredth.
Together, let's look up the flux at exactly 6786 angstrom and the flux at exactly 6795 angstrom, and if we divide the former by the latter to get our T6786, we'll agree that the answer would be 0.97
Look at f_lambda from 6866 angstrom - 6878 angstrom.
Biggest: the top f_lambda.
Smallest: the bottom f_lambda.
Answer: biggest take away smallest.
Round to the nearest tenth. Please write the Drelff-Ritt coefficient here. 5.6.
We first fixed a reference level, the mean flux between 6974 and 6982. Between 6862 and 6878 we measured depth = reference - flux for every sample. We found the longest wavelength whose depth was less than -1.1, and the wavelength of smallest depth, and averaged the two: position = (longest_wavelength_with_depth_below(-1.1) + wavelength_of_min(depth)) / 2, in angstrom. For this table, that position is 6870.0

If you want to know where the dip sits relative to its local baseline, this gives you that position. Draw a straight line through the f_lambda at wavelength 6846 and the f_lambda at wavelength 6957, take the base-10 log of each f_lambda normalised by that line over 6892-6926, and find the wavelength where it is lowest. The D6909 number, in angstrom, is 6924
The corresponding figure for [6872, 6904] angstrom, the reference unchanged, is 6873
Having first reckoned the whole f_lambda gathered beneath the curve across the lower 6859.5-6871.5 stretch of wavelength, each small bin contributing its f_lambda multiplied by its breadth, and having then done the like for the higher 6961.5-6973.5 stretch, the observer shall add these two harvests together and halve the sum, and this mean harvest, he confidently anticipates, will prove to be 551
